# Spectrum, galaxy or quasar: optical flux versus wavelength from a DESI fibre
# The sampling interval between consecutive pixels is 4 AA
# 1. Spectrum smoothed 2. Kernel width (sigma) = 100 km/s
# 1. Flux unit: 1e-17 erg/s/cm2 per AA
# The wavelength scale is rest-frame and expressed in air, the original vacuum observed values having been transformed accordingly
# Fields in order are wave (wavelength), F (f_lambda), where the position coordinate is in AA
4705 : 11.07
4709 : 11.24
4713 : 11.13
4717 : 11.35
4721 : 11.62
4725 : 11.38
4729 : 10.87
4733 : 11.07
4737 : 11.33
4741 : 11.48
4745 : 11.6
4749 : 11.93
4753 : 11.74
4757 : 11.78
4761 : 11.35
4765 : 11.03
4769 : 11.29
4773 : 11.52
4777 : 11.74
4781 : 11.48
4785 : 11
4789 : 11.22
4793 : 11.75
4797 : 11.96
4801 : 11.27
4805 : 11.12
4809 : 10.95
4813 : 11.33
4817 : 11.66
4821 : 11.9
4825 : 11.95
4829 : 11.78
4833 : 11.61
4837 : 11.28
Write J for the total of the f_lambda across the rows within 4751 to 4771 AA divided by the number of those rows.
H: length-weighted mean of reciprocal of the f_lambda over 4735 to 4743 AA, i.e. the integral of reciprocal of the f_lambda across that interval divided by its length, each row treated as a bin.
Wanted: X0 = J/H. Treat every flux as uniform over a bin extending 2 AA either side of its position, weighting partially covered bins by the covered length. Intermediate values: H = 0.0877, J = 11.4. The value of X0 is 130.4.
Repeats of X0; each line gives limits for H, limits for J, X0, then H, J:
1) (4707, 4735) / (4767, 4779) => 129.4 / 0.0890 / 11.5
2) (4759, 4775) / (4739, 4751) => 131.8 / 0.0885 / 11.7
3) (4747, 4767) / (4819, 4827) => 137.8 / 0.0865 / 11.9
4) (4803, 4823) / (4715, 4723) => 130.7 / 0.0879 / 11.5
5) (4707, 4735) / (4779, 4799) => 129.0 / 0.0890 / 11.5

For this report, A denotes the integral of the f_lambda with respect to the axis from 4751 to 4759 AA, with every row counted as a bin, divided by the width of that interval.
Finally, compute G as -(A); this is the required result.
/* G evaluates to -11.8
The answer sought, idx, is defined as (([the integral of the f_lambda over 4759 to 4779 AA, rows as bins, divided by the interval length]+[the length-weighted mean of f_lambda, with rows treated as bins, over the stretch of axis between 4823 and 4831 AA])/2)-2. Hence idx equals 9.63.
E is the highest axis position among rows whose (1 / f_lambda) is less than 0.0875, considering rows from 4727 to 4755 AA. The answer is 4753 AA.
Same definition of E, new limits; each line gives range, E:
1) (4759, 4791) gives 4781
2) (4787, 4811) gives 4797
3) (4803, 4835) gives 4833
